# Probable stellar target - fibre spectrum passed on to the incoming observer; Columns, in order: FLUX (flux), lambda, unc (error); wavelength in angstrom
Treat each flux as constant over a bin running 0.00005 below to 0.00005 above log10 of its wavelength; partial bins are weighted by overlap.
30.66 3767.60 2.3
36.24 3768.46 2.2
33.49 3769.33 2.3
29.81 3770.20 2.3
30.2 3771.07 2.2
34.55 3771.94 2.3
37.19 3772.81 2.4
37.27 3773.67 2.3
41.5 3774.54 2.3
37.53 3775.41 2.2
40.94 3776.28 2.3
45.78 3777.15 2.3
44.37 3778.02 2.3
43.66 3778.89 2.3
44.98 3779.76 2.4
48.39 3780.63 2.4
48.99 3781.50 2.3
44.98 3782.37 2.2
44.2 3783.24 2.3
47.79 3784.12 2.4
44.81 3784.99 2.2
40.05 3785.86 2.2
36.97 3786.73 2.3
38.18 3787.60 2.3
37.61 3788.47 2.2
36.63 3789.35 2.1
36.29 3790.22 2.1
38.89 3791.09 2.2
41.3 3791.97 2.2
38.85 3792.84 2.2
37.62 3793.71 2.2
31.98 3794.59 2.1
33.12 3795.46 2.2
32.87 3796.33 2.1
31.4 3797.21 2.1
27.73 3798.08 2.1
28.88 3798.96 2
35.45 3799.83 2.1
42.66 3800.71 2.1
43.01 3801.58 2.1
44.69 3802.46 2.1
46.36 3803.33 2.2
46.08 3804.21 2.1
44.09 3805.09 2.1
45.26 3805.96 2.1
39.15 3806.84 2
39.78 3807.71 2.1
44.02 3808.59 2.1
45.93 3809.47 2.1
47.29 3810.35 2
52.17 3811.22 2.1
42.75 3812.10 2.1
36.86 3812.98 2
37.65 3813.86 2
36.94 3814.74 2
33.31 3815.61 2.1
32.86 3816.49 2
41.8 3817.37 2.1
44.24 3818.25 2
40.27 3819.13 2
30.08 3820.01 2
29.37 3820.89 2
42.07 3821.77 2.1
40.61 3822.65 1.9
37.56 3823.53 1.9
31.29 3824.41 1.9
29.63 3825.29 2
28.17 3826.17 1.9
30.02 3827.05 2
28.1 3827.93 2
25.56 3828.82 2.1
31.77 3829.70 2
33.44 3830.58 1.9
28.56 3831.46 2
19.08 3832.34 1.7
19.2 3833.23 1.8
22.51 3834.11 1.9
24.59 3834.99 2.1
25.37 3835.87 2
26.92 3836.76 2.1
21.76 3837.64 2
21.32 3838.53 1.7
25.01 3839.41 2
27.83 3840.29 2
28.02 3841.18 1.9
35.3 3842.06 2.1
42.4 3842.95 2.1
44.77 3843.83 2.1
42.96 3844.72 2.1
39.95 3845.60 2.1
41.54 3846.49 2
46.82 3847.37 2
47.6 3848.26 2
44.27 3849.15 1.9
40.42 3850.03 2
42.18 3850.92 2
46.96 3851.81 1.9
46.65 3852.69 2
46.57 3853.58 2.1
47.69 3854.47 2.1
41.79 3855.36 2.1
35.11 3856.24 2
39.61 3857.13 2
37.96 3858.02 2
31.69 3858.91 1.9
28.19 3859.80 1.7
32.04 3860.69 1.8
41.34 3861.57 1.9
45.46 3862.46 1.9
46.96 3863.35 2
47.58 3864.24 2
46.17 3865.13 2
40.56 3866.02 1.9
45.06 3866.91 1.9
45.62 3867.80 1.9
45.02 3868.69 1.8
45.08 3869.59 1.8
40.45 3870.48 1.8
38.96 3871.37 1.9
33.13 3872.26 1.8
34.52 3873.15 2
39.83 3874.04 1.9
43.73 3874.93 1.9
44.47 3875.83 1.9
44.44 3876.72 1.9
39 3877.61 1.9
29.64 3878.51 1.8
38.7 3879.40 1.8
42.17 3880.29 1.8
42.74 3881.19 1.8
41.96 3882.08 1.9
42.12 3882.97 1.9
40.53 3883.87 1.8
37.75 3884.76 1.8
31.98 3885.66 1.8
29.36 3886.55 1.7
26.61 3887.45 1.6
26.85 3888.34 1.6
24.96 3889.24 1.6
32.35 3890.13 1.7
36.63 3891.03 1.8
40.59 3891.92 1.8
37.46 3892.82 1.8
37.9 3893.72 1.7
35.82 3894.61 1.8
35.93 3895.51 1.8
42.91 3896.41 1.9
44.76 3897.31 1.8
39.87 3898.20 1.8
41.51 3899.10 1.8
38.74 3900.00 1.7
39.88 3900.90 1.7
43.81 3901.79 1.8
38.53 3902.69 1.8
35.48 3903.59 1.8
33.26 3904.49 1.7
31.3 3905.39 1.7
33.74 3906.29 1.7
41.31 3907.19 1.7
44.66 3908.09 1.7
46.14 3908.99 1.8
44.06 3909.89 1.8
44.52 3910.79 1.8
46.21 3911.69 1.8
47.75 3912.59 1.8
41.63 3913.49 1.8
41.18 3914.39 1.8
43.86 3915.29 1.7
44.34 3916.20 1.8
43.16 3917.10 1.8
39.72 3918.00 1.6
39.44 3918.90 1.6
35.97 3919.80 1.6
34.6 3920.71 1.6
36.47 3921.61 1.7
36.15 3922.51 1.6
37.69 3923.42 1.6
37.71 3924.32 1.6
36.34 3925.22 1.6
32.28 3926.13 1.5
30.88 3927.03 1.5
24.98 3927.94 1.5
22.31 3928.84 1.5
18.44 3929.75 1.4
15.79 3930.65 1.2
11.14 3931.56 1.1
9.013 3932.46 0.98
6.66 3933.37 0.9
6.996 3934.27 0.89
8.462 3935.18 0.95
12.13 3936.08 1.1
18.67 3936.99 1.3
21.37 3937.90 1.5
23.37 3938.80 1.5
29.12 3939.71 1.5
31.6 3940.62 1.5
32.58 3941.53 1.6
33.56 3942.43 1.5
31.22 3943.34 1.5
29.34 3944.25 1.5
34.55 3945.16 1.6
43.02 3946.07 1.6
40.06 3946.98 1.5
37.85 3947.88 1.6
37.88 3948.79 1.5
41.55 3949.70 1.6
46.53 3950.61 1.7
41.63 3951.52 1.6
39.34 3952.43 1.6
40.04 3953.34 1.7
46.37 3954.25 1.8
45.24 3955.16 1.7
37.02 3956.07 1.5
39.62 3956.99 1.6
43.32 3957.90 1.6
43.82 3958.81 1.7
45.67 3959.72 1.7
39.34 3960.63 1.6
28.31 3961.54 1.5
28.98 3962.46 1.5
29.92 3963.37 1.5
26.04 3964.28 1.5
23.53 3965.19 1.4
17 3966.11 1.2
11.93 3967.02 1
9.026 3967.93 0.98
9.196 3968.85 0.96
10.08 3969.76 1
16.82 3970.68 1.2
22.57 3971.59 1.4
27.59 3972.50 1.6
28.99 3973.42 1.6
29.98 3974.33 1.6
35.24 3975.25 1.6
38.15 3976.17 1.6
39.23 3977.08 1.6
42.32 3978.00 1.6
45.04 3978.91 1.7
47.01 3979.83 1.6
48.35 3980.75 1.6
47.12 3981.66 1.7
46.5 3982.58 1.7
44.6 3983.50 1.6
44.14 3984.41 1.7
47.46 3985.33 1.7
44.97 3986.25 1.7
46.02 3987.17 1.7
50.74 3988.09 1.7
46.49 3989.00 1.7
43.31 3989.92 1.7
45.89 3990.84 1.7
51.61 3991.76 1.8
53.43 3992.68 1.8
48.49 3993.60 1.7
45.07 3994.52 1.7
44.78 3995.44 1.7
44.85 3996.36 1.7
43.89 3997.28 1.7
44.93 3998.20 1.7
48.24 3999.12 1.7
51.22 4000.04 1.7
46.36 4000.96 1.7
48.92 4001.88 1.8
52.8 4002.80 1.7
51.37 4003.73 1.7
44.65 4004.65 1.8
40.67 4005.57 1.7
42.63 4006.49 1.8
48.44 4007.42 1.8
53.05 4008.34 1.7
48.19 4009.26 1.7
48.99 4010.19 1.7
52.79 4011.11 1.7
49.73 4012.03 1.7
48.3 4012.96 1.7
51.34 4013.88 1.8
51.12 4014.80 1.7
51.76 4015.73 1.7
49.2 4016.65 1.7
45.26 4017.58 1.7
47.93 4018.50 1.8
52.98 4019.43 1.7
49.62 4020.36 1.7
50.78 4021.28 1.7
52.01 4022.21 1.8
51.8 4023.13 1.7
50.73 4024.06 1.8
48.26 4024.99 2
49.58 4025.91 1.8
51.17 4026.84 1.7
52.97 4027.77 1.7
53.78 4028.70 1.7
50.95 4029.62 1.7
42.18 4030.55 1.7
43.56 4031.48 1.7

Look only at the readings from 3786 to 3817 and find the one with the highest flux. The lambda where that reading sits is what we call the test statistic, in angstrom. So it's 3811.22 angstrom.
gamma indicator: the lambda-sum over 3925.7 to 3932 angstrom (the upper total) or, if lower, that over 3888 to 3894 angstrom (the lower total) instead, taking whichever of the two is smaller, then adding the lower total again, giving 393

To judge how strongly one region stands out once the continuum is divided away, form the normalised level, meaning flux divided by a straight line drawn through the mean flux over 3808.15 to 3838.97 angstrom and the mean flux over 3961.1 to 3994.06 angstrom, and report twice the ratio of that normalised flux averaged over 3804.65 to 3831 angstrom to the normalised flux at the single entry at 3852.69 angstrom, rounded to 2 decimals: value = 1.63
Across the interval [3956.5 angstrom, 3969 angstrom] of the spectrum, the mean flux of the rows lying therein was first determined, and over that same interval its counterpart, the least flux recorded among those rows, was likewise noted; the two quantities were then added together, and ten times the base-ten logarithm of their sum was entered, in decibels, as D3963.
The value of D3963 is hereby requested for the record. 16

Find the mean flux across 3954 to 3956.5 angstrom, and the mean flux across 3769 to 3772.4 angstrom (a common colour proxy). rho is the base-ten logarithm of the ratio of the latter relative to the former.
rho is -0.13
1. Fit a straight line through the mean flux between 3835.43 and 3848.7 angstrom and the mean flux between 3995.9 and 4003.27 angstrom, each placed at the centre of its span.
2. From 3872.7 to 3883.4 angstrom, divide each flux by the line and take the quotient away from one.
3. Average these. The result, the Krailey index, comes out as -0.1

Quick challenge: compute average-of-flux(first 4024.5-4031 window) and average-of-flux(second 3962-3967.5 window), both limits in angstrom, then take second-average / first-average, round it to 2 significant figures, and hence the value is 0.46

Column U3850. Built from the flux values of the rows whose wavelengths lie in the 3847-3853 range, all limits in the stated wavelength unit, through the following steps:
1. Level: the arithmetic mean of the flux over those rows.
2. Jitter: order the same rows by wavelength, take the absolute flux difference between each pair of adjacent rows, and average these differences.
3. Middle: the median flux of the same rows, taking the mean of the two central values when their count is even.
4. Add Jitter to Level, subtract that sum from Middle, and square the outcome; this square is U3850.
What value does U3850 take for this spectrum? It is 1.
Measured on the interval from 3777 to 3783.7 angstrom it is 6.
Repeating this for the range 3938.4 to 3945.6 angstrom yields 4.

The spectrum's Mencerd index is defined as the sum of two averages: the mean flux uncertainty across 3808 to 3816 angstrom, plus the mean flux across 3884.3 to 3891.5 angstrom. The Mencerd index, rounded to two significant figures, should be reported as 33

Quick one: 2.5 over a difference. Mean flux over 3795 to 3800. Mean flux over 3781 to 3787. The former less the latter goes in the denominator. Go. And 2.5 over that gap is -0.2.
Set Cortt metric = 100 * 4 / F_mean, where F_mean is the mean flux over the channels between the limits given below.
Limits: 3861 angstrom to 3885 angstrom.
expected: 9.6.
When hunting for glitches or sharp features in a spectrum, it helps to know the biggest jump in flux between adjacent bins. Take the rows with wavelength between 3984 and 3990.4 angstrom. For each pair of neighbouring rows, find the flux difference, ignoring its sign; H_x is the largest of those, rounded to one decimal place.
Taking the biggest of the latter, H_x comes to 4.7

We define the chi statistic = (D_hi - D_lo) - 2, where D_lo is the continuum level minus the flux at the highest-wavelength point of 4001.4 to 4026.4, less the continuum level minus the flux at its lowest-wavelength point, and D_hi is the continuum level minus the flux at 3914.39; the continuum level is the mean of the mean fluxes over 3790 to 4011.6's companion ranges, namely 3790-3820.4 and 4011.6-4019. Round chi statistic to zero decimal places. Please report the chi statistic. 2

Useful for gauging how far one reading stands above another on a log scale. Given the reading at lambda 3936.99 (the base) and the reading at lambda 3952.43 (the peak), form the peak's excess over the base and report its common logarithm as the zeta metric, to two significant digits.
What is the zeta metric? 1.3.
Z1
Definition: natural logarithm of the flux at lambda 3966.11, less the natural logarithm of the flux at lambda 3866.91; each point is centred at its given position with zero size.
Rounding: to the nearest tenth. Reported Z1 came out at -1.0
